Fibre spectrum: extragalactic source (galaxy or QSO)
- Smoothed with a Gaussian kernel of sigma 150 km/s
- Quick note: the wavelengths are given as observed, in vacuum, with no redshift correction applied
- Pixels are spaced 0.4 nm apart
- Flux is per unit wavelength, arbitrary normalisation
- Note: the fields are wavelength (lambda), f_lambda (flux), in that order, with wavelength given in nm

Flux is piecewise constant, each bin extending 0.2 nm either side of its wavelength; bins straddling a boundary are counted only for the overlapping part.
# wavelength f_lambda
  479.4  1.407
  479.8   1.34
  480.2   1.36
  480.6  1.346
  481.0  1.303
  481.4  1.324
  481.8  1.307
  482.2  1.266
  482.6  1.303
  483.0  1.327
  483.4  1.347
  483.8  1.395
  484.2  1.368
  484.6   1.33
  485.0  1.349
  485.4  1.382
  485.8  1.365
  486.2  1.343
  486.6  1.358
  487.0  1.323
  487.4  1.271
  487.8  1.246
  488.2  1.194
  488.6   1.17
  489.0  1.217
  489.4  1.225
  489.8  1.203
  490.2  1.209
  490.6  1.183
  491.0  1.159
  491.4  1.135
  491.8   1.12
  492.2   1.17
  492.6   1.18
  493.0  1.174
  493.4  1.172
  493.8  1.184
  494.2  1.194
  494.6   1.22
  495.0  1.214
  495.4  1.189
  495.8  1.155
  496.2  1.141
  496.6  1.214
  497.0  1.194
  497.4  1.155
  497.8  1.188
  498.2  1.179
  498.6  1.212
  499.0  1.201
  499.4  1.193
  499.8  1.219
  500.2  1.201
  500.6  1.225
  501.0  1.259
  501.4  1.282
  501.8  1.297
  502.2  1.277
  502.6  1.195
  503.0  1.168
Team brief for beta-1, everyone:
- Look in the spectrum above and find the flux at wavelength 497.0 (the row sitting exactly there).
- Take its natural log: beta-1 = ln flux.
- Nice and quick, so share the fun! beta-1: 0.177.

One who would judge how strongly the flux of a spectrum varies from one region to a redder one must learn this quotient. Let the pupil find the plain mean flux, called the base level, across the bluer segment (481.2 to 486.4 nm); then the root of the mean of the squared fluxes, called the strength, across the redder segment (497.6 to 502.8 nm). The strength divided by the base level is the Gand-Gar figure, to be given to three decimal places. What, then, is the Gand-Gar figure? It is 0.916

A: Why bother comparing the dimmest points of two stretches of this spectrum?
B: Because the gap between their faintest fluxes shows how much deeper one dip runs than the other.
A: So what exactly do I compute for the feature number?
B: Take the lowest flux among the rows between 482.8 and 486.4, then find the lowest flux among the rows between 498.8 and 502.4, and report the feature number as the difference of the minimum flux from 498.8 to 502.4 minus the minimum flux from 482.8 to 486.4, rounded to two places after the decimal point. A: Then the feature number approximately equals -0.13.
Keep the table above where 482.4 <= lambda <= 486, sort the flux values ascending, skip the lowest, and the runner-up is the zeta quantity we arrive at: 1.327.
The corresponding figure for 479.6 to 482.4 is 1.303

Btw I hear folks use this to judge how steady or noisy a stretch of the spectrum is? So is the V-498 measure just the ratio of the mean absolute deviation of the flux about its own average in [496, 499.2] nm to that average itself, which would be 0.017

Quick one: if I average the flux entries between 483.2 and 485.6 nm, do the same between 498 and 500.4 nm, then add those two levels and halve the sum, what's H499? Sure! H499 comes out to 1.28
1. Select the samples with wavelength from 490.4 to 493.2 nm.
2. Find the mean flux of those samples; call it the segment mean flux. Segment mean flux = 1.16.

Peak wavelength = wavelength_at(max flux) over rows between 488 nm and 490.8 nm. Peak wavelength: 489.4 nm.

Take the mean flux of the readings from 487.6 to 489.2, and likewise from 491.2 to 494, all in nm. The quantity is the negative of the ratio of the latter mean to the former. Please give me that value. -0.96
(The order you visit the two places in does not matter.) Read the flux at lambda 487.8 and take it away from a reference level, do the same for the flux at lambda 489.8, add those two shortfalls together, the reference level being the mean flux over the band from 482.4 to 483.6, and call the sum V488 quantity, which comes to 0.20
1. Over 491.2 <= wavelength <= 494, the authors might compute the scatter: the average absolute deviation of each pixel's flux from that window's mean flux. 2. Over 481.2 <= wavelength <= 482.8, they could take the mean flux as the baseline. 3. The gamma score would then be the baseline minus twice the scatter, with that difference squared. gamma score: 1.59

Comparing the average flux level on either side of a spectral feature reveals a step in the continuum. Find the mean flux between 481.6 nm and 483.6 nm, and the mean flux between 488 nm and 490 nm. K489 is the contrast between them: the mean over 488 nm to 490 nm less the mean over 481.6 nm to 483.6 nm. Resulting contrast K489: -0.11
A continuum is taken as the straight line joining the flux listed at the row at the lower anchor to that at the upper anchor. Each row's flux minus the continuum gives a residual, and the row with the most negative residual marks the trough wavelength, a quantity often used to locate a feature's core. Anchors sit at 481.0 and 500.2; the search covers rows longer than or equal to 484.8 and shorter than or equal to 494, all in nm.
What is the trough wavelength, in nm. 491.8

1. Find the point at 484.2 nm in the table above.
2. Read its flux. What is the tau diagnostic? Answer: 1.368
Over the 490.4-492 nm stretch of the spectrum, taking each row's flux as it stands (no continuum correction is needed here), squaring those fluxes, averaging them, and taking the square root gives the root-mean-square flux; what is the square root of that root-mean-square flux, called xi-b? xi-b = 1.07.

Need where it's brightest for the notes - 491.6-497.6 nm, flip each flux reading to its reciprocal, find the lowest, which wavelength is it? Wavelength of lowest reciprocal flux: 494.6 nm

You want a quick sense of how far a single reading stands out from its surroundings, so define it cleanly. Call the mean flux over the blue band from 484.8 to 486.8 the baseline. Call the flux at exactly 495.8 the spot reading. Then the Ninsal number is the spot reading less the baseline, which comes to -0.20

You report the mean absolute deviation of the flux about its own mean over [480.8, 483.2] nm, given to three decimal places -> 0.014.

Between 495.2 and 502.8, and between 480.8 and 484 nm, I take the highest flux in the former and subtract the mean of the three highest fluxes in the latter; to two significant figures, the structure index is -0.059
